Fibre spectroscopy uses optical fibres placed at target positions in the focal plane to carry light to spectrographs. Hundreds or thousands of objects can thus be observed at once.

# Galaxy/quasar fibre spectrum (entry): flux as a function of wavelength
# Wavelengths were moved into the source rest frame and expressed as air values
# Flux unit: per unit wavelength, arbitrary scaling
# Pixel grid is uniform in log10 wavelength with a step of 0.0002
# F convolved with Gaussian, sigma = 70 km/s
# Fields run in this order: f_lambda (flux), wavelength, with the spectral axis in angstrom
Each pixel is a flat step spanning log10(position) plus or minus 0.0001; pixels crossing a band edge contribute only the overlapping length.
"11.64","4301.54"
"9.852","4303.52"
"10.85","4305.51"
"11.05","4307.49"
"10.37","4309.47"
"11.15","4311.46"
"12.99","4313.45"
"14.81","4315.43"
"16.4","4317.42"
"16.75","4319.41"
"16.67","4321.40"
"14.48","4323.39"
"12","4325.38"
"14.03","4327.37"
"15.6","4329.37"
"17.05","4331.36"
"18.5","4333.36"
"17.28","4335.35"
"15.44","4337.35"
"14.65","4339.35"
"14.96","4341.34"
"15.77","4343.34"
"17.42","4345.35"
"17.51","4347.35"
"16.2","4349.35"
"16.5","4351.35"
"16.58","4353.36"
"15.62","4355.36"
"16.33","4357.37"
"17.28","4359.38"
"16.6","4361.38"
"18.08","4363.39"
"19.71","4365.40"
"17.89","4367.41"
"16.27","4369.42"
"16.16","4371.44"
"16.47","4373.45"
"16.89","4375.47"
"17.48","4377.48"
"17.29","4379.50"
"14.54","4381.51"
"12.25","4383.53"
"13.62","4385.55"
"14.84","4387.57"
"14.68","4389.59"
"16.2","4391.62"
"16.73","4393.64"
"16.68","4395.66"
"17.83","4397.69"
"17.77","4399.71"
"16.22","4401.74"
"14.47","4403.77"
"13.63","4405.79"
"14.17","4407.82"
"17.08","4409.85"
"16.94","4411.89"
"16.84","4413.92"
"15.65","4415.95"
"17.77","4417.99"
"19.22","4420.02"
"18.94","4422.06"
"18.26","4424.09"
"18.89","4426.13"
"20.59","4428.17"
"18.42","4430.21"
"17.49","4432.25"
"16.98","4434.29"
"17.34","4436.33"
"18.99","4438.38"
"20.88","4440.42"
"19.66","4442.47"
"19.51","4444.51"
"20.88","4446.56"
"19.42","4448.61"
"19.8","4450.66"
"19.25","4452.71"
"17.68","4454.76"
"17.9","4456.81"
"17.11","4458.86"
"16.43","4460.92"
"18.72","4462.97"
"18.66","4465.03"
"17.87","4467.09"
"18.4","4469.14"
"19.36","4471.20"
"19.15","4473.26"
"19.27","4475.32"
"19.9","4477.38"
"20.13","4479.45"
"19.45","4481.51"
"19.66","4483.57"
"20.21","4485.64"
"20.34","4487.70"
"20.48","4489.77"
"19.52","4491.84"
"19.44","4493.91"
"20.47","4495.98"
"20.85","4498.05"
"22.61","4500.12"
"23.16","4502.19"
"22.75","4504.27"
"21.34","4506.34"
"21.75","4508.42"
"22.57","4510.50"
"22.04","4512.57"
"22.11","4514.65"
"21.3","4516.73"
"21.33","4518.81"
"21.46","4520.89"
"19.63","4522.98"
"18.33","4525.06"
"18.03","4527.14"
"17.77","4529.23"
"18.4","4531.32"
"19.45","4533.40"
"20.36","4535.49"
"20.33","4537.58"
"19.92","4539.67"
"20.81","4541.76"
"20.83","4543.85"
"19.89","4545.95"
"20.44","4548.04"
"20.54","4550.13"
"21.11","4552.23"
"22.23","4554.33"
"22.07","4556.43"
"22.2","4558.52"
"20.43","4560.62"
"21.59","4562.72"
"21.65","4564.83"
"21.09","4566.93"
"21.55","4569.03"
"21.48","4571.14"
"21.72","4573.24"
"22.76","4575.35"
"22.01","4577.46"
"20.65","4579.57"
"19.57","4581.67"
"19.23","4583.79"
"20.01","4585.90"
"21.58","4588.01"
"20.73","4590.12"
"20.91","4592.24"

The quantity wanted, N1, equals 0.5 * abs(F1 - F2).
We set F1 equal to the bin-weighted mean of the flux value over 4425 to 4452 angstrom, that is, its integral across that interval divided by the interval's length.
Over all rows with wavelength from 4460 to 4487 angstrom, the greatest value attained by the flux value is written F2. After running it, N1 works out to 1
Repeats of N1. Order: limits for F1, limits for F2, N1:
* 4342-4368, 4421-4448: 2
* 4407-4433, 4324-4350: 0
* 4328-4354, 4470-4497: 2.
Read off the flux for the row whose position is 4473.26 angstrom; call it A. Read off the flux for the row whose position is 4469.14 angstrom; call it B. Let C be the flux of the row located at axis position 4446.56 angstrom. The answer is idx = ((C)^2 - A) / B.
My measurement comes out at 23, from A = 19.15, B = 18.4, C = 20.88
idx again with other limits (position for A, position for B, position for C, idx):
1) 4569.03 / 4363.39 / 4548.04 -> 22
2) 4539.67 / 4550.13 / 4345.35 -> 14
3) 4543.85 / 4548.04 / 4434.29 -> 13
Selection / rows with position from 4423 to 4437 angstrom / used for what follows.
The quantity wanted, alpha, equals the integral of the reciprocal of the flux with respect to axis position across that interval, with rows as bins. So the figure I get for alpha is 0.77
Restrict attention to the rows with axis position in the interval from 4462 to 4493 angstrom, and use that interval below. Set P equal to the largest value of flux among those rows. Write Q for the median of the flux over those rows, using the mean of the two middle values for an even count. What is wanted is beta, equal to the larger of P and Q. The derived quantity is 20.5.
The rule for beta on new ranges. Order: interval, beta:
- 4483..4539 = 23.2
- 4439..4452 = 20.9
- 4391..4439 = 20.6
